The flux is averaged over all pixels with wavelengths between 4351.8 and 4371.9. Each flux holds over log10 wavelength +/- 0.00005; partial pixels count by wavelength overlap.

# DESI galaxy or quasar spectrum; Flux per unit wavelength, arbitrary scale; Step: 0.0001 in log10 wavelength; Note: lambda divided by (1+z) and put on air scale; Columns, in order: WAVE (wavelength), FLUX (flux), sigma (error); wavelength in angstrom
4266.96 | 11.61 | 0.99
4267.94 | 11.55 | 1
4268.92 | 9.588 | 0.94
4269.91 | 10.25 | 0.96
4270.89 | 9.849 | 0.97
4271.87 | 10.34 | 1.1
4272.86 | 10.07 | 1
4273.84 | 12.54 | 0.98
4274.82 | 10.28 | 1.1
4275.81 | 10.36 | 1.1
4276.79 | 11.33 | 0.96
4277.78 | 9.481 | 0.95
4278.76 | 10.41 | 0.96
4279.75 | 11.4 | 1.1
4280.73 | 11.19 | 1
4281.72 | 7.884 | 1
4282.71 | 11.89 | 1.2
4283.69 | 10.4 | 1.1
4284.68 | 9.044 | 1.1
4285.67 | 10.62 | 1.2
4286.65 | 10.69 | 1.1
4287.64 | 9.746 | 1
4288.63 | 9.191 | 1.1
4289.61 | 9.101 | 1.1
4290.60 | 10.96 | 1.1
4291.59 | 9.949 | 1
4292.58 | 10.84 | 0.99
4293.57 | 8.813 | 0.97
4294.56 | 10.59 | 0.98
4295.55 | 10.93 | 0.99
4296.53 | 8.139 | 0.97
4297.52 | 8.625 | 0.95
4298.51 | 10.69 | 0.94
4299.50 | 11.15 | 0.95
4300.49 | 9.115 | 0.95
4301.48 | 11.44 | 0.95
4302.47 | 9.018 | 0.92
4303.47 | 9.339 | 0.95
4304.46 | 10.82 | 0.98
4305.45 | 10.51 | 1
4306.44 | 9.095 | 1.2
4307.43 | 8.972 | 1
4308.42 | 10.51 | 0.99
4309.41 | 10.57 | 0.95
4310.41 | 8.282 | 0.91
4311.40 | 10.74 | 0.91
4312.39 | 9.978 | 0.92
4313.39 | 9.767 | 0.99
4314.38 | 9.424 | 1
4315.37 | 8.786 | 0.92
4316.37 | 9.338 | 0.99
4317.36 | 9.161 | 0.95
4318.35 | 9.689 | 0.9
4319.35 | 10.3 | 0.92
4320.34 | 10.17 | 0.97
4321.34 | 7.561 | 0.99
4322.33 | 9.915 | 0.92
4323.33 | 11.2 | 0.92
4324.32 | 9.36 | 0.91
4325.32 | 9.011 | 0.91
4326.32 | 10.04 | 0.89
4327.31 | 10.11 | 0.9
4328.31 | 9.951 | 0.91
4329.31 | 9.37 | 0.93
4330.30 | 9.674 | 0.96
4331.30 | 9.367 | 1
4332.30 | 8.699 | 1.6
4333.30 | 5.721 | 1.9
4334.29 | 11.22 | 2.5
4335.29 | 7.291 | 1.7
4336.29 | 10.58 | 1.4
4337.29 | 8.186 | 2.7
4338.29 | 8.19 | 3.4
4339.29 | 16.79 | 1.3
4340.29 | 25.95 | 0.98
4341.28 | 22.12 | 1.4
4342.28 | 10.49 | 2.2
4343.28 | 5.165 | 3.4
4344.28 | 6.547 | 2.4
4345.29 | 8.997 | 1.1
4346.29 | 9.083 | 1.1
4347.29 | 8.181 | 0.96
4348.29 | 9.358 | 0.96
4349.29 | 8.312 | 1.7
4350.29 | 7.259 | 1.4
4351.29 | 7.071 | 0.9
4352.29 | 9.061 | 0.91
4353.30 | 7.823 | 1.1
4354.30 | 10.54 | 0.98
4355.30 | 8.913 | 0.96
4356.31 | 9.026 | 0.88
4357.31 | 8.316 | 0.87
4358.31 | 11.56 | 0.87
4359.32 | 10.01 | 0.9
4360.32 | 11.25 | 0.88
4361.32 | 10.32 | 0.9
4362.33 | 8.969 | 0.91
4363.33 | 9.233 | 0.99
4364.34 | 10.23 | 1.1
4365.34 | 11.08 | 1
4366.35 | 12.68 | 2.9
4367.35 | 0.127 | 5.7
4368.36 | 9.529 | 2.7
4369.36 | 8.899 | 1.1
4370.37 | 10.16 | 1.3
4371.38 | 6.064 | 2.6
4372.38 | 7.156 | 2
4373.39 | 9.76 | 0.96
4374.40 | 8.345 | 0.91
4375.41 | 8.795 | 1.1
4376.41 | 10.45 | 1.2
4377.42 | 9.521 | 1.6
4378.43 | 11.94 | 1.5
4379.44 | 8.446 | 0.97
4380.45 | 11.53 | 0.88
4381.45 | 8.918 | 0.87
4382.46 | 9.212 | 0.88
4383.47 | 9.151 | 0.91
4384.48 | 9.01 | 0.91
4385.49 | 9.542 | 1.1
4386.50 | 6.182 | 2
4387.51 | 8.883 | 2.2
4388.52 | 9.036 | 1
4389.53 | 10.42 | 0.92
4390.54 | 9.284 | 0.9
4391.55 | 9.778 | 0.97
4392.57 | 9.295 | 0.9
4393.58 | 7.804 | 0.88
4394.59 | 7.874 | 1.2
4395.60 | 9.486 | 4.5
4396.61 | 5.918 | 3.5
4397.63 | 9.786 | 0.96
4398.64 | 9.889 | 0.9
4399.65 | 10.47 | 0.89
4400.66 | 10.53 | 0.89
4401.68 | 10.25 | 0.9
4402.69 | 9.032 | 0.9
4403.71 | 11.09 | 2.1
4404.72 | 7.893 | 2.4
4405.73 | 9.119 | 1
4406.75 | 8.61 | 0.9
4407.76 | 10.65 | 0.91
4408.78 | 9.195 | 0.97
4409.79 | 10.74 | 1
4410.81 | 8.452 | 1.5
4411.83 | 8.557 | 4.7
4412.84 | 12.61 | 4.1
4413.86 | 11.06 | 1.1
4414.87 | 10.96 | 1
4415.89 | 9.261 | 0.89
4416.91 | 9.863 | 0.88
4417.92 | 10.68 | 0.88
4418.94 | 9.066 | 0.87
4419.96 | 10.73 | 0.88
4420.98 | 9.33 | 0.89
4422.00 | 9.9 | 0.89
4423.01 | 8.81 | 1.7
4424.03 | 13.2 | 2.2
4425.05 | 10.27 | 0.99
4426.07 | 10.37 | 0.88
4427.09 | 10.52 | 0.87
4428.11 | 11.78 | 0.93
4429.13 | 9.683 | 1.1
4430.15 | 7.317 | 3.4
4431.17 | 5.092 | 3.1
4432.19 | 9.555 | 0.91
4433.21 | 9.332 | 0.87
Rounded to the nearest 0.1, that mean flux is 9.2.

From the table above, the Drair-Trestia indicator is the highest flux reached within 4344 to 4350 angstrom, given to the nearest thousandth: 9.358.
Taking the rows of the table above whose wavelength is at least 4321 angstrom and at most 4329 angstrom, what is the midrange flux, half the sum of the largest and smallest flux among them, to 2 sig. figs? 9.4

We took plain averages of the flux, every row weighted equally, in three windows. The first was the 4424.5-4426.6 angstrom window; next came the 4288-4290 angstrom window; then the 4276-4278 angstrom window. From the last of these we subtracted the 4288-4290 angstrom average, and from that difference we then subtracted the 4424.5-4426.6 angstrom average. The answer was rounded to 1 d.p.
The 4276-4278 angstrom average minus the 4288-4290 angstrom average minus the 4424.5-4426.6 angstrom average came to -9.1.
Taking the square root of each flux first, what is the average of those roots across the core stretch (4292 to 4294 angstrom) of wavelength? 3.13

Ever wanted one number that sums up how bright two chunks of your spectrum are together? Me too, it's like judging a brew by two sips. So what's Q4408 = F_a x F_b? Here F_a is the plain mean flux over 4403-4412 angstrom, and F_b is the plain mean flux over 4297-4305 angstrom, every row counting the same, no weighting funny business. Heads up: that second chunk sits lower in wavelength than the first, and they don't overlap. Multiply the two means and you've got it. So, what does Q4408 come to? 94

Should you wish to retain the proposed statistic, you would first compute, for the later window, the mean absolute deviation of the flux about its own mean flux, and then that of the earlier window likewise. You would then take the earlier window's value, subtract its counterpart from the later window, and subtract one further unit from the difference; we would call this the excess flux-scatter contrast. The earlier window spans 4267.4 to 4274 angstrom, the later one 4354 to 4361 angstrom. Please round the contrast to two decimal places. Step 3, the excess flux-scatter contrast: -1.20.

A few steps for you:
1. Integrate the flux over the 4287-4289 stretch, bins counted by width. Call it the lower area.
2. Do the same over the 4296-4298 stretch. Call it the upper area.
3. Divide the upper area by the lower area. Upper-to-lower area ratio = 0.89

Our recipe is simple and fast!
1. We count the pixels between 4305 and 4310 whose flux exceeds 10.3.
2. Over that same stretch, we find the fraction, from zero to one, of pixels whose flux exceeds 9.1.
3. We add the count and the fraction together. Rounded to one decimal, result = 3.6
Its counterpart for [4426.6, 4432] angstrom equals 2.6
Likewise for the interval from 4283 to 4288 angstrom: 3.8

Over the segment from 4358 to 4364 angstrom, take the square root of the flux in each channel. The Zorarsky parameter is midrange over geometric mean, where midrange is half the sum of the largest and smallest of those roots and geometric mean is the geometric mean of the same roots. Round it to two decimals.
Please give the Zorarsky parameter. 1.00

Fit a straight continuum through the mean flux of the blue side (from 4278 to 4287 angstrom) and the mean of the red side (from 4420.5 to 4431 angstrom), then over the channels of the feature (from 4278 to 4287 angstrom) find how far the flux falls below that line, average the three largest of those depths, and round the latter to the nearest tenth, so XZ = 1.3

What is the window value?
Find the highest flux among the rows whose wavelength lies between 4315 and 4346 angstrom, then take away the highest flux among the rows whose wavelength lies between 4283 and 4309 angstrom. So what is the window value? 14.5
